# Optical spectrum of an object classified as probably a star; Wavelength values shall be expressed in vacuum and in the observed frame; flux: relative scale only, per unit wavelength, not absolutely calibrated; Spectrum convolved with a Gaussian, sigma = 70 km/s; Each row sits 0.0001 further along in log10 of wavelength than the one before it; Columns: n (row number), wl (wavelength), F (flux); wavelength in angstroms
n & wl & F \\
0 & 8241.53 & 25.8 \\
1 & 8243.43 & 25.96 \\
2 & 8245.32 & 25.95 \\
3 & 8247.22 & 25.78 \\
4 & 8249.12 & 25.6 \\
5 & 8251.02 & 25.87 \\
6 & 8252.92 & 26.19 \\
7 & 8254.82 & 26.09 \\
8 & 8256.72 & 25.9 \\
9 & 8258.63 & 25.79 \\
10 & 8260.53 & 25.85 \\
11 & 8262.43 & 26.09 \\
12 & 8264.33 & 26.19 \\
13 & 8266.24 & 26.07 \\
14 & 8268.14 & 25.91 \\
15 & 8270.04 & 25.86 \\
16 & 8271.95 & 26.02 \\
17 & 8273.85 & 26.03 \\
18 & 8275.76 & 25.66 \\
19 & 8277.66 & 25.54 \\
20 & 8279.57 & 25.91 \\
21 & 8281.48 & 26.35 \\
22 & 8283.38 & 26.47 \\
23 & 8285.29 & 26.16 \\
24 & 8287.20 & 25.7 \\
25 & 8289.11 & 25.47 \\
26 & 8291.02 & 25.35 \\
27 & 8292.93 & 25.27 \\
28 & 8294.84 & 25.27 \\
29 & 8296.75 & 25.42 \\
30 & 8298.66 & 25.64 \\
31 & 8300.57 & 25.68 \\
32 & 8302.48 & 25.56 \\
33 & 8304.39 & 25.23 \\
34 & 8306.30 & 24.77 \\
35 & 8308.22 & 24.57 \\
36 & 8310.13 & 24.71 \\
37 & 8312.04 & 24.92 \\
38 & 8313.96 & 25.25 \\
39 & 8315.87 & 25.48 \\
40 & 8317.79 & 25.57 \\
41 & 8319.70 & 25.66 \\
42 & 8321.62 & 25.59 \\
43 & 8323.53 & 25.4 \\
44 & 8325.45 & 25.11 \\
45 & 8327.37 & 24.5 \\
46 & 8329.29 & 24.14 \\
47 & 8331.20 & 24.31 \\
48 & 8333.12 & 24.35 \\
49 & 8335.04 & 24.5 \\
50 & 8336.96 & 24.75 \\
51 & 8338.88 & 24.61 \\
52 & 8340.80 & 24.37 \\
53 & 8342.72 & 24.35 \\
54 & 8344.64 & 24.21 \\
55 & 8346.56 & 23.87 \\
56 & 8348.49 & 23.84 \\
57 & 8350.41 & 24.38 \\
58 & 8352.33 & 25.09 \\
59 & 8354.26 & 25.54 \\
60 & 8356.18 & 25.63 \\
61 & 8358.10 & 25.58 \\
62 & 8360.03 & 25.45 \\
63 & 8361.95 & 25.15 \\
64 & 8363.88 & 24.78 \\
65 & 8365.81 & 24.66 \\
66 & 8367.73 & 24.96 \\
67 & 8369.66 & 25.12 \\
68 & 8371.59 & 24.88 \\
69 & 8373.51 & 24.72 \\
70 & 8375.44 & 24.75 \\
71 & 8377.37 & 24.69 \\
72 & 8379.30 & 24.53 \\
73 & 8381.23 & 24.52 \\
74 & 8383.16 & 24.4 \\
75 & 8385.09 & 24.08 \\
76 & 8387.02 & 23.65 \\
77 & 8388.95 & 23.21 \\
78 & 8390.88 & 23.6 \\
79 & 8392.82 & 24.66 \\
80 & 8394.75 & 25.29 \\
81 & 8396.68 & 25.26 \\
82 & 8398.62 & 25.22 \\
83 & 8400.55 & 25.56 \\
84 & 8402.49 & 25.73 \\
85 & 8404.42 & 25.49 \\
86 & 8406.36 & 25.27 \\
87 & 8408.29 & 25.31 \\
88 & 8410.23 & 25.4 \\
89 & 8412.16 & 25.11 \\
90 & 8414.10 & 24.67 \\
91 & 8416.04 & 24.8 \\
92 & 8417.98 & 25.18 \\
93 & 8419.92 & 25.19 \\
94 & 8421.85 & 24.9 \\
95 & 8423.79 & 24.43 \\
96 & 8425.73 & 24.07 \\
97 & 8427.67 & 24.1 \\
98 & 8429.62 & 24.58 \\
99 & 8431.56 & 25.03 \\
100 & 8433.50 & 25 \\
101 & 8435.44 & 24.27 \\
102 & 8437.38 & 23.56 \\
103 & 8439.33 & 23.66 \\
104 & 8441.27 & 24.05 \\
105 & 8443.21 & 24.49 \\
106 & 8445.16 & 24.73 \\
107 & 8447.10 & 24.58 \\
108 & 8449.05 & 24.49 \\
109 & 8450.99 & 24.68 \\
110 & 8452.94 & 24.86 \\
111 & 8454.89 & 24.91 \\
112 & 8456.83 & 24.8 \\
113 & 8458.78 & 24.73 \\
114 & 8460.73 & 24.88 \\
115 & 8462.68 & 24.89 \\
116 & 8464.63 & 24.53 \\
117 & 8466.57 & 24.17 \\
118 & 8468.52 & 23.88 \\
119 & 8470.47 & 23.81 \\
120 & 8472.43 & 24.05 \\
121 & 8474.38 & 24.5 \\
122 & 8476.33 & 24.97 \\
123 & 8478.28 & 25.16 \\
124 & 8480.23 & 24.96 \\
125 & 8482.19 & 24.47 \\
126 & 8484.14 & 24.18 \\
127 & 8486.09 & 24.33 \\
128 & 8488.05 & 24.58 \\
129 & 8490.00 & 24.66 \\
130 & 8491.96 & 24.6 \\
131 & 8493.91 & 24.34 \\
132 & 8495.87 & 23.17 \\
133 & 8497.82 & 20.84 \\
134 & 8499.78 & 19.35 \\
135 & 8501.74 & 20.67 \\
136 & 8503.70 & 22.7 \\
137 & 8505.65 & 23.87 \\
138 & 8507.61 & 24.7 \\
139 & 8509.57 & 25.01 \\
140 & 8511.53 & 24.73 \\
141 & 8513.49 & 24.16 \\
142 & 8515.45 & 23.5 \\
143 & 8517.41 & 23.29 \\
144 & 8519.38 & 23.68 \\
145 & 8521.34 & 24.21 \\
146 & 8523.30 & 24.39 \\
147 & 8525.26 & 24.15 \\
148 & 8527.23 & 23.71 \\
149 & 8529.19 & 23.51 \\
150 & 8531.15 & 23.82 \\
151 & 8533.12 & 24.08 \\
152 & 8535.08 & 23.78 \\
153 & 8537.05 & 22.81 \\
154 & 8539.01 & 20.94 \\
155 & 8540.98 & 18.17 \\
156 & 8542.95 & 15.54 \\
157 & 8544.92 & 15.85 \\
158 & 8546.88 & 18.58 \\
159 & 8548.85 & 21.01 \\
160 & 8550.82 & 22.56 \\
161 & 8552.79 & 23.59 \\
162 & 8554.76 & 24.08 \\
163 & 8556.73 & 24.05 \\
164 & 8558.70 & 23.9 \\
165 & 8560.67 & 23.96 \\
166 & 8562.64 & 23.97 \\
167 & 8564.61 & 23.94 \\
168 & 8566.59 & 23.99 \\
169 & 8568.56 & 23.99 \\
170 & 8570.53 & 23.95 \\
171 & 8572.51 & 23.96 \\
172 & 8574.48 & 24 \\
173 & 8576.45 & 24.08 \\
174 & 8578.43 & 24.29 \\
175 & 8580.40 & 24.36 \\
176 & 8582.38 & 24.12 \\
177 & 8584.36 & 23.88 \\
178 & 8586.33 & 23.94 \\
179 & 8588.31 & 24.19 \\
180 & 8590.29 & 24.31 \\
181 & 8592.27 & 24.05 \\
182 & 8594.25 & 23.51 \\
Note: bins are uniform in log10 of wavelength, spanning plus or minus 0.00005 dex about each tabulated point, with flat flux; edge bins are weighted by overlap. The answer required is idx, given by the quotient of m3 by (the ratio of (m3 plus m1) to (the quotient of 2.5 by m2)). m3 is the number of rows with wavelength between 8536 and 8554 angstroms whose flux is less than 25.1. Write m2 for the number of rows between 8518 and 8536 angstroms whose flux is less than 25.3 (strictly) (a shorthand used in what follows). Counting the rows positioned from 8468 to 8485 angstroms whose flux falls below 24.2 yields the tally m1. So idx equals 0.192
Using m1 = 4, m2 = 9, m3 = 9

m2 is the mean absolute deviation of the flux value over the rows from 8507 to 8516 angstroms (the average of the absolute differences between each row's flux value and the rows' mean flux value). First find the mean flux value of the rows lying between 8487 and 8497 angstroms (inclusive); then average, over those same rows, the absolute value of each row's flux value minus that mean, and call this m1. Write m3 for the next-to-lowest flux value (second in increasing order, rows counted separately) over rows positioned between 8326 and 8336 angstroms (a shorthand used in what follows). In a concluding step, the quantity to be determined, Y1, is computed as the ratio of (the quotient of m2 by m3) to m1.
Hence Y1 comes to 0.044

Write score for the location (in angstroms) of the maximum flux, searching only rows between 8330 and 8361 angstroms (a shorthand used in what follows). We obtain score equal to 8356.18 angstroms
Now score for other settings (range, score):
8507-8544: 8509.57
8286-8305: 8287.20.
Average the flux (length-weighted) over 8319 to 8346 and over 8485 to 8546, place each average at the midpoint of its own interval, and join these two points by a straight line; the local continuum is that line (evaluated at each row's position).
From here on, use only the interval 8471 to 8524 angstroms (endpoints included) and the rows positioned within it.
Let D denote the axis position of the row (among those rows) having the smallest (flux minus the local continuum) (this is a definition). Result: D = 8499.78 angstroms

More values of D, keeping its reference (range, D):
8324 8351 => 8348.49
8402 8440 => 8437.38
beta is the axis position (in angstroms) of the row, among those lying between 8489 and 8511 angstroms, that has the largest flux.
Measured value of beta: 8509.57 angstroms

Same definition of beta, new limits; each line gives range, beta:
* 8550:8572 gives 8554.76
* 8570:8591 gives 8580.40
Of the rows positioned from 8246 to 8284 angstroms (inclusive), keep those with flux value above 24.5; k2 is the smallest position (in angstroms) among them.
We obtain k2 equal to 8247.22 angstroms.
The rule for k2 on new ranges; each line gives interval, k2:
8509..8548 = 8509.57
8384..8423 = 8392.82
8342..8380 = 8352.33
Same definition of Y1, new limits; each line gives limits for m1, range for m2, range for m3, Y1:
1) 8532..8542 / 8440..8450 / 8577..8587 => 0.004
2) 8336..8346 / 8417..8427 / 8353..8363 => 0.089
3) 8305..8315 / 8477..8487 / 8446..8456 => 0.074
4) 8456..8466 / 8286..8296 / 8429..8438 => 0.052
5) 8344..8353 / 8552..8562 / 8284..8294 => 0.015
